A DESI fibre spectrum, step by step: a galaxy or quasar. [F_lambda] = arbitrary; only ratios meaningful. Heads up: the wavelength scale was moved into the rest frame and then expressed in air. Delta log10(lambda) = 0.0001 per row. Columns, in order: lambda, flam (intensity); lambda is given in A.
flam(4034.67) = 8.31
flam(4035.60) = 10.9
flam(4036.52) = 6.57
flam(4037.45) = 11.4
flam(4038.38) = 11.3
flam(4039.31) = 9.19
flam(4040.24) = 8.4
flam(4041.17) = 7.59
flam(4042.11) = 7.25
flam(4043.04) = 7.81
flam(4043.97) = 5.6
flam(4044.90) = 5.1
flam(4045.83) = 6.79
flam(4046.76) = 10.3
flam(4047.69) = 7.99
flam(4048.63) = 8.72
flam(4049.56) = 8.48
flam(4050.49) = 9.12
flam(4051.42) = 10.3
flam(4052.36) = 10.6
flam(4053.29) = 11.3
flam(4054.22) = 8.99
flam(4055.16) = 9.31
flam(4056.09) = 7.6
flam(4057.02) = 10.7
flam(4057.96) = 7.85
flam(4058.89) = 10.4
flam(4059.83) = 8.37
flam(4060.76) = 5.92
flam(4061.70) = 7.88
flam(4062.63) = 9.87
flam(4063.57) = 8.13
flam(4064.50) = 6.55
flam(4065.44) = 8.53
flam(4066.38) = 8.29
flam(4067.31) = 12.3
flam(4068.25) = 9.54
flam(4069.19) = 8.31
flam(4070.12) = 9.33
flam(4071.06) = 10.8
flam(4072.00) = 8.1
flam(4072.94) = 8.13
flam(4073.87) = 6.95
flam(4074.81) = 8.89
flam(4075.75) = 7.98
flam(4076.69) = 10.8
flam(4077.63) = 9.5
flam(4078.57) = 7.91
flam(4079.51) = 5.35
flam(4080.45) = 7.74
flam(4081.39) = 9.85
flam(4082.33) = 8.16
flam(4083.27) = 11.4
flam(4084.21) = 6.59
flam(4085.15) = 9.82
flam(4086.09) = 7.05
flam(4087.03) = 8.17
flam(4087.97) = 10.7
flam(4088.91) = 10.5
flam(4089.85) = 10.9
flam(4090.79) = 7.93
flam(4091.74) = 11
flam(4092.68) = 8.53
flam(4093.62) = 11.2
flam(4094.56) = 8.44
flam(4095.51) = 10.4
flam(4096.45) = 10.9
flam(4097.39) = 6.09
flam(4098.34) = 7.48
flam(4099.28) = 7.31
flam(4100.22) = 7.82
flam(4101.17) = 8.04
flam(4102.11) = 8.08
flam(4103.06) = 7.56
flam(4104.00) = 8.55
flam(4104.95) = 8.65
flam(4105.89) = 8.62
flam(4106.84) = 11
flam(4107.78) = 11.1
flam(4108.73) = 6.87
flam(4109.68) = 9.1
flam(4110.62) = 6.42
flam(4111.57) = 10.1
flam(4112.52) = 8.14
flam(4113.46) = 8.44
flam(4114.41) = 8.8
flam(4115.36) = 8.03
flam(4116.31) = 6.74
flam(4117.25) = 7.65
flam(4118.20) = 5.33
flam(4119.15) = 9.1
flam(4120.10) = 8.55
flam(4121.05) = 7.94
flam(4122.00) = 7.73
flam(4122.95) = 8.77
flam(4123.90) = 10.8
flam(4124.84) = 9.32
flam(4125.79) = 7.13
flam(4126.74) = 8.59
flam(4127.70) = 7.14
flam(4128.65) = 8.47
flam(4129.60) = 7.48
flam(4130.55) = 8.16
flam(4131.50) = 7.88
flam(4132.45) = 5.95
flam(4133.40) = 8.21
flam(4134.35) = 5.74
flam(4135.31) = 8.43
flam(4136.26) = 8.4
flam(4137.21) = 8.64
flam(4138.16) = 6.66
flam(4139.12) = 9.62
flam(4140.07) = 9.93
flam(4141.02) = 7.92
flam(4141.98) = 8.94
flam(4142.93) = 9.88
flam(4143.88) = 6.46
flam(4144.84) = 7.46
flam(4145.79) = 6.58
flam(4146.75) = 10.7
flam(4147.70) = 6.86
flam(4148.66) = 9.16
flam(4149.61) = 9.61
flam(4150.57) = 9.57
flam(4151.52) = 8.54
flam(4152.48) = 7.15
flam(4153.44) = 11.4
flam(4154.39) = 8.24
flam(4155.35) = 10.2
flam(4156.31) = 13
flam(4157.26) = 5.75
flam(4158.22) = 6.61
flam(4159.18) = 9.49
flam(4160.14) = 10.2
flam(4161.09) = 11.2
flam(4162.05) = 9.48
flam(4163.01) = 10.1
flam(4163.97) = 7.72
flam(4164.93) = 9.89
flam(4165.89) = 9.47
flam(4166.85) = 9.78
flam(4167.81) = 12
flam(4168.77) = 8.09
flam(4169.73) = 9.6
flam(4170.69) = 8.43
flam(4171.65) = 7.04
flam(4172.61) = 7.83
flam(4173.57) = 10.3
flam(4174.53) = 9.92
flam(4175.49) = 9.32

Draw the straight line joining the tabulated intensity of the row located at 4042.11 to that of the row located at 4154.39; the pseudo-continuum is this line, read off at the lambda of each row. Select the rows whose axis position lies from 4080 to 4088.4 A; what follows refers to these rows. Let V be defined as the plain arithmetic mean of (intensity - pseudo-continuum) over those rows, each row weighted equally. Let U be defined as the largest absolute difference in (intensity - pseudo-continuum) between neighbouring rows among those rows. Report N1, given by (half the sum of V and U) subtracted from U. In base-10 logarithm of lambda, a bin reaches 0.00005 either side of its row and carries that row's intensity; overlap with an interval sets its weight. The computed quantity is 1.8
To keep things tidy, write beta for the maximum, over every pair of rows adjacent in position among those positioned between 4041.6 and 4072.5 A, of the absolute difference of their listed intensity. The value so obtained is 4.0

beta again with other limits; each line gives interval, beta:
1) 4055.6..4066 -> 3.1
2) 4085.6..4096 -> 3.1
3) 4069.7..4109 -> 4.8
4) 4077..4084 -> 3.2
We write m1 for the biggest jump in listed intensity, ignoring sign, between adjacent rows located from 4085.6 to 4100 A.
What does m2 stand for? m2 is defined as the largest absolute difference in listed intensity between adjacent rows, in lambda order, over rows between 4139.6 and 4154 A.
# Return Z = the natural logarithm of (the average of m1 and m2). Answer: 1.51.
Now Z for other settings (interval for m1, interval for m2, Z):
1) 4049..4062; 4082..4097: 1.37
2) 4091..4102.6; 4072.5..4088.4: 1.57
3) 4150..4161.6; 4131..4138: 1.60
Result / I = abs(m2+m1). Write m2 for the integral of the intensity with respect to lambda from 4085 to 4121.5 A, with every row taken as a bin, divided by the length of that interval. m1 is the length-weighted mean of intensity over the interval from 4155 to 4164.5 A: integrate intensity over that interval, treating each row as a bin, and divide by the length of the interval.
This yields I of 18.0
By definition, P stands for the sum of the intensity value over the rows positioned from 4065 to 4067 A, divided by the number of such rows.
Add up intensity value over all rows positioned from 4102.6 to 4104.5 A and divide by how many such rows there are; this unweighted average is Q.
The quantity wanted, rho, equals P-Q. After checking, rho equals 0.4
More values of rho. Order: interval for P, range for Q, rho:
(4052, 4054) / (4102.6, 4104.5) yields 2.9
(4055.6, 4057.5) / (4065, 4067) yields 0.7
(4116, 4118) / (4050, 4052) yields -2.5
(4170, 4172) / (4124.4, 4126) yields -0.5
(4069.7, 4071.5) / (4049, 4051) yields 1.3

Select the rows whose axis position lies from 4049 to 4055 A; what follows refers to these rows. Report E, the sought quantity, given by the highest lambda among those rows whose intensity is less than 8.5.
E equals 4049.56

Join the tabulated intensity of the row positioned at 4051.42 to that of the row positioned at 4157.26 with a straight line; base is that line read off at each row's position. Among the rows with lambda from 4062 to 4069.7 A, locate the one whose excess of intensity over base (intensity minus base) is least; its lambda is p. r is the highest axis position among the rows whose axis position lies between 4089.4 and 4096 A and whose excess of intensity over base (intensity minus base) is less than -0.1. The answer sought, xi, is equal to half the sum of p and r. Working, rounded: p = 4064.50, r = 4090.79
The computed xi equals 4077.6 A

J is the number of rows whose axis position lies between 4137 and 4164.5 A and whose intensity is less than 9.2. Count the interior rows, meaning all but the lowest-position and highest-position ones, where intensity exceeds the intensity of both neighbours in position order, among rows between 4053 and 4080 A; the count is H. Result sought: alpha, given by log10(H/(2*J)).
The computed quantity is -0.48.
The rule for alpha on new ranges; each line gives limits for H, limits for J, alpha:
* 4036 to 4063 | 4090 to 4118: -0.74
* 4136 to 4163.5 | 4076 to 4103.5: -0.58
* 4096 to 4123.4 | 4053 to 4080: -0.60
